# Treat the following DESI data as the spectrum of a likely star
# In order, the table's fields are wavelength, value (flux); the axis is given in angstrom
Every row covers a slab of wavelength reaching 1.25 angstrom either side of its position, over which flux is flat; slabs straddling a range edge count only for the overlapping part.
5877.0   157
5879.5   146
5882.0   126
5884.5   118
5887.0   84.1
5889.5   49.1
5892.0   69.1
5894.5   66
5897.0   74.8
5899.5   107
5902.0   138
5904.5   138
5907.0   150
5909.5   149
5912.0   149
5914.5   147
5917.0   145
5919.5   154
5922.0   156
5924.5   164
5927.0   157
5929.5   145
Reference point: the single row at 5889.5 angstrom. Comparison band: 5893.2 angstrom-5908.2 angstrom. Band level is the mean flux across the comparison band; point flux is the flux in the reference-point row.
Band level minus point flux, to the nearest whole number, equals 63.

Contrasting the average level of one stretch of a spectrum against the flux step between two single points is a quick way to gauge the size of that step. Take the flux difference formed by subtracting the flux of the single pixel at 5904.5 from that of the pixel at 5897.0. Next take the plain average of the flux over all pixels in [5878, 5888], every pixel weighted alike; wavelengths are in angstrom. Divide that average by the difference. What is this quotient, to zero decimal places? -2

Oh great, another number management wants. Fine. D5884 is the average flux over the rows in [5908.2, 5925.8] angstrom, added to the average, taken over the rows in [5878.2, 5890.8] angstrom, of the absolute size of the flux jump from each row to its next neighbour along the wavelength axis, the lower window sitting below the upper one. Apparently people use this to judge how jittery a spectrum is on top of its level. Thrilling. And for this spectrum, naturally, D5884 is 176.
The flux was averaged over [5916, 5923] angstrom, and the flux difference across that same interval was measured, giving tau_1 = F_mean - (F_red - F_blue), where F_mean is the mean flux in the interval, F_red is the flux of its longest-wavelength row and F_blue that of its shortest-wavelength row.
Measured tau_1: 141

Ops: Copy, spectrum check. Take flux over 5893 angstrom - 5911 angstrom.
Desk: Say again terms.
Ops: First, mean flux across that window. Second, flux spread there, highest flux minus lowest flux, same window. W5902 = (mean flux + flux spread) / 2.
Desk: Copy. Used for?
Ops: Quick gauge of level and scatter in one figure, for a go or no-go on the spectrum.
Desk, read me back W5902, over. 101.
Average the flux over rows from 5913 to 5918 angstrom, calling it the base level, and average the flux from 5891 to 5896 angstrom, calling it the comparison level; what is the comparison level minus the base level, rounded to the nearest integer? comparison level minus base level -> -78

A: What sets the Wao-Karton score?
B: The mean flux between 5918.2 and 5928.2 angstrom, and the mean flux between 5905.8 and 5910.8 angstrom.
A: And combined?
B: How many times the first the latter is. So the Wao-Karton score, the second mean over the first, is 0.95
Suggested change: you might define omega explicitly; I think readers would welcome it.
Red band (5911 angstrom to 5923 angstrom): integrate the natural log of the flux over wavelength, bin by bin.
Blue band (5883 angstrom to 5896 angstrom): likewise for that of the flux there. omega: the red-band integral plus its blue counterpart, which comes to 116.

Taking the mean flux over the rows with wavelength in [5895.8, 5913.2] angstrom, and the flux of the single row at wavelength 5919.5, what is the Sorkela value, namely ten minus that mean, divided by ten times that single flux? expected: -0.078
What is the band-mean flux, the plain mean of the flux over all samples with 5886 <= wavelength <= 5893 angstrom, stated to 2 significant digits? 67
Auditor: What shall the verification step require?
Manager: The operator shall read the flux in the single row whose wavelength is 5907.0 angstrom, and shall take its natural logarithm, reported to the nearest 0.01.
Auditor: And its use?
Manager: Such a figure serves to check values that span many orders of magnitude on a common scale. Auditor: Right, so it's 5.01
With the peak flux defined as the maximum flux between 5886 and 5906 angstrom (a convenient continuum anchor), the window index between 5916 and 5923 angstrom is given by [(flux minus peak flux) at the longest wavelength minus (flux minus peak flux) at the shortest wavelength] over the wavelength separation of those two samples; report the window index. 2.2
